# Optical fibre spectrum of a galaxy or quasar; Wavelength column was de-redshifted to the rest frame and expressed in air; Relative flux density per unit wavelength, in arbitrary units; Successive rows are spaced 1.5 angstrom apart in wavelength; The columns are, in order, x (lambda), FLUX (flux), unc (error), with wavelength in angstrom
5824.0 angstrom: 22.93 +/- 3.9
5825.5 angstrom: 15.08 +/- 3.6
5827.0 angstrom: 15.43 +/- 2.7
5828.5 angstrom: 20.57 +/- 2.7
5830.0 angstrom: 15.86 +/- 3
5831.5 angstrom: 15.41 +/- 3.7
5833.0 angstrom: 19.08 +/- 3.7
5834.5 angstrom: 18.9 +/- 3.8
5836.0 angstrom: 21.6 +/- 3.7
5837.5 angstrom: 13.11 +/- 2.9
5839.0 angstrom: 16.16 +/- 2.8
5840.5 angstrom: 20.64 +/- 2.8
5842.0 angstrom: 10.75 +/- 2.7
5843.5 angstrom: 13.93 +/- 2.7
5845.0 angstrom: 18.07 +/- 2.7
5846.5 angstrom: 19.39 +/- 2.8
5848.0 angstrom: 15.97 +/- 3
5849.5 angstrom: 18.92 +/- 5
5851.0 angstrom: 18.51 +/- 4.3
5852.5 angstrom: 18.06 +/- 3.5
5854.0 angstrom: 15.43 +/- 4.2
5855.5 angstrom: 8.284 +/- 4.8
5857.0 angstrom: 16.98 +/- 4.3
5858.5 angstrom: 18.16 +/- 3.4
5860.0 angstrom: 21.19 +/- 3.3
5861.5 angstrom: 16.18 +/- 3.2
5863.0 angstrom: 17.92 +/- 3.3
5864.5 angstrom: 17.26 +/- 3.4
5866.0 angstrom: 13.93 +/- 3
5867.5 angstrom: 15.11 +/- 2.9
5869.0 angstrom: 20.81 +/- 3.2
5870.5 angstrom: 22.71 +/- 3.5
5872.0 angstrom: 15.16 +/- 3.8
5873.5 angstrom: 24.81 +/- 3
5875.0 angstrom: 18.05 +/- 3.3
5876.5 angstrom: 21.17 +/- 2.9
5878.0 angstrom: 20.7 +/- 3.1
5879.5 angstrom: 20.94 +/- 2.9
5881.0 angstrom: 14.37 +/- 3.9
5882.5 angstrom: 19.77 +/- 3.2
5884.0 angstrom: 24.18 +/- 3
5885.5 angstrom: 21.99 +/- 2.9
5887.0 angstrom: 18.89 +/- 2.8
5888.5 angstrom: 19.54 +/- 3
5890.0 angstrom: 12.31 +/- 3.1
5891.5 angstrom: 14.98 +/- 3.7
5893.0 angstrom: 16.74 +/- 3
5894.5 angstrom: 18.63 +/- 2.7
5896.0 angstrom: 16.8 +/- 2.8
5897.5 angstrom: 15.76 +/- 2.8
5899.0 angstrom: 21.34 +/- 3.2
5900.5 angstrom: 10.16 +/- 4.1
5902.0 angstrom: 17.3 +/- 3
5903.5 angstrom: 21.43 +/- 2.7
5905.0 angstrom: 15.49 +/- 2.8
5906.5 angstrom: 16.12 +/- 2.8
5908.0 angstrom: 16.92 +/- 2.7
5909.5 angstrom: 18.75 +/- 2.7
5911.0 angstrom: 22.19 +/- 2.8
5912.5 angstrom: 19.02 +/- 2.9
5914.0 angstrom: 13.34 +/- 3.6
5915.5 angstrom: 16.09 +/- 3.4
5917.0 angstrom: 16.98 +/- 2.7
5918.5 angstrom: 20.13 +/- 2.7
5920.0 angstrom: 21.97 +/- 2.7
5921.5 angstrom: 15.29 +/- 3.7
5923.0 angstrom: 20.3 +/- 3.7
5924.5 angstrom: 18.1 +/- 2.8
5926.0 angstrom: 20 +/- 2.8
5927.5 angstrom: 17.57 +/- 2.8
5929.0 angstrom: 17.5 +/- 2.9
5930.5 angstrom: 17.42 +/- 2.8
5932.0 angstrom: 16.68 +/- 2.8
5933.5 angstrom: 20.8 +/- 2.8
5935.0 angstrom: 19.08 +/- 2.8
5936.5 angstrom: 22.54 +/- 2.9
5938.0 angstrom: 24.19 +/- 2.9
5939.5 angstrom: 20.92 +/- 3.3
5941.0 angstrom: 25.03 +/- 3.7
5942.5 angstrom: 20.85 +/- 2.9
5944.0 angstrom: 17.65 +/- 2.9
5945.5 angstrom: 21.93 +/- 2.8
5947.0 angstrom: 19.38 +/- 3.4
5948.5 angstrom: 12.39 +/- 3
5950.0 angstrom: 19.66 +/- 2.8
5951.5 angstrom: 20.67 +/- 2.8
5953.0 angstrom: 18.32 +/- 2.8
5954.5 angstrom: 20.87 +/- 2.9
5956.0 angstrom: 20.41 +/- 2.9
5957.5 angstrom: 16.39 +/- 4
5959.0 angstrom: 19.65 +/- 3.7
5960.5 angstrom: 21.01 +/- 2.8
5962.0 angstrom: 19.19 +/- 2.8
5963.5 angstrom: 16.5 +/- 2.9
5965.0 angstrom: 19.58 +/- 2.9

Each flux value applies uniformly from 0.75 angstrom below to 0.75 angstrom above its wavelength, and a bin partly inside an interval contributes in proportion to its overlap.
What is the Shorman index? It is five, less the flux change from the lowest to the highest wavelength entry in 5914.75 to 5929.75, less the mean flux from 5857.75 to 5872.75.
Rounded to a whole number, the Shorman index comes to -14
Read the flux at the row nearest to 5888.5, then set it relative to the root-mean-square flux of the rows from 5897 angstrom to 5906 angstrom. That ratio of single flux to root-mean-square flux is 1.13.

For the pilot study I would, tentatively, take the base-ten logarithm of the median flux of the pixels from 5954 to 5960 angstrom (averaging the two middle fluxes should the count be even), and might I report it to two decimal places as 1.30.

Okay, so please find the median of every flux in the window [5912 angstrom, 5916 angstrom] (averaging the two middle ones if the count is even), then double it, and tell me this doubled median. 32.2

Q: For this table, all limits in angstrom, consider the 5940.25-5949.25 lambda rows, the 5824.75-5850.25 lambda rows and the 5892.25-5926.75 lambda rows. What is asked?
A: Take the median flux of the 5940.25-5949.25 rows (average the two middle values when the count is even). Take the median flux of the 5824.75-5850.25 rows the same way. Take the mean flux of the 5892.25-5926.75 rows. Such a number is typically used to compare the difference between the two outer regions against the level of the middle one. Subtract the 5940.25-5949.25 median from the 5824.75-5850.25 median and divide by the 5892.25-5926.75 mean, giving -0.222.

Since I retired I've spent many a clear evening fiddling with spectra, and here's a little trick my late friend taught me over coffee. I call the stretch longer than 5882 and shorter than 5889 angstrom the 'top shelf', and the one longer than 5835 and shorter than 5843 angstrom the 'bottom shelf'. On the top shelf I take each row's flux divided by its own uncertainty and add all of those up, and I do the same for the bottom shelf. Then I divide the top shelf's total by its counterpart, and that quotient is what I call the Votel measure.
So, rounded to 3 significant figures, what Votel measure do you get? 1.28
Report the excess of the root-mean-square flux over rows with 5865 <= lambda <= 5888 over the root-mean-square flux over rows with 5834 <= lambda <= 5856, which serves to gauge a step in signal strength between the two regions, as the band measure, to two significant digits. 2.9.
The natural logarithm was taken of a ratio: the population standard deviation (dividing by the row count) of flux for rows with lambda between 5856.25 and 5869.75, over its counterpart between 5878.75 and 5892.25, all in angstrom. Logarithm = -0.49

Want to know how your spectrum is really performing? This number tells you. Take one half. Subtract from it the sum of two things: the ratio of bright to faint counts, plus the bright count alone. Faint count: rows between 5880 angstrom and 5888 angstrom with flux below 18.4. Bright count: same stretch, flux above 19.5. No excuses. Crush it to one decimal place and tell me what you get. -5.5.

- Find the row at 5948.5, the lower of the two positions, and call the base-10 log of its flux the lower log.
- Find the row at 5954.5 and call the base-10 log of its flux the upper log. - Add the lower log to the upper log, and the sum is 2.41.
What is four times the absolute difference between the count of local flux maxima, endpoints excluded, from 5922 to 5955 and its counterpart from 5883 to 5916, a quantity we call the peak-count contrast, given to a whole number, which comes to 4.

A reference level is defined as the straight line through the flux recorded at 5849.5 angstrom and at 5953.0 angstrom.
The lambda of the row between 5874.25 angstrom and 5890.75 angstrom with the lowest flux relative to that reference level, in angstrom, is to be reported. 5890.0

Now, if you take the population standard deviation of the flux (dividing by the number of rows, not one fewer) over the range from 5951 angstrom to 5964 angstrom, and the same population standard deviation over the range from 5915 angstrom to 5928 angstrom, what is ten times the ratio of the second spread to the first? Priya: 12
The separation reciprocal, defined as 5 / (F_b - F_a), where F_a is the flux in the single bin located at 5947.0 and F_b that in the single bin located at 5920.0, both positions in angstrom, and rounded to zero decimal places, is 2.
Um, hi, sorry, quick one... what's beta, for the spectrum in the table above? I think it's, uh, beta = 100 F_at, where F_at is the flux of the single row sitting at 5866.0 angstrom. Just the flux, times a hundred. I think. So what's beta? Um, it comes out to 1393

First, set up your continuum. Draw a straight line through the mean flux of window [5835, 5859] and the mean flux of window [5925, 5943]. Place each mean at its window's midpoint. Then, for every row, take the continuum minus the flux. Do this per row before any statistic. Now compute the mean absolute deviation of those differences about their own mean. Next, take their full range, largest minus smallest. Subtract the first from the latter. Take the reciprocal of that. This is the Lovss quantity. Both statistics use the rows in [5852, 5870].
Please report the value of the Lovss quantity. 0.097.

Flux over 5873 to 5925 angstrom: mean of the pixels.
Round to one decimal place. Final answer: 18.3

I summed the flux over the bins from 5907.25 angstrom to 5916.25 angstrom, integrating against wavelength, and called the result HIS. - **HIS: 159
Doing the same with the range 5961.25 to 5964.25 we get 54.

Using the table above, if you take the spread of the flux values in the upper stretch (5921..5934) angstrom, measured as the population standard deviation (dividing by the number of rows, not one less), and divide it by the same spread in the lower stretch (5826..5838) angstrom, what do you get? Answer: 0.62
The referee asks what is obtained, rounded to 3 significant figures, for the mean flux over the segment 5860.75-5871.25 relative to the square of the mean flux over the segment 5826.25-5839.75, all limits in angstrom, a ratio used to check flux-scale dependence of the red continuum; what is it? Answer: 0.0588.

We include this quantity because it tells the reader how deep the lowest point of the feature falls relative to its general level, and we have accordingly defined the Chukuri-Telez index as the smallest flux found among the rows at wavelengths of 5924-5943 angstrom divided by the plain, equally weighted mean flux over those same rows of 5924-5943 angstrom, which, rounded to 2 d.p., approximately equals 0.83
